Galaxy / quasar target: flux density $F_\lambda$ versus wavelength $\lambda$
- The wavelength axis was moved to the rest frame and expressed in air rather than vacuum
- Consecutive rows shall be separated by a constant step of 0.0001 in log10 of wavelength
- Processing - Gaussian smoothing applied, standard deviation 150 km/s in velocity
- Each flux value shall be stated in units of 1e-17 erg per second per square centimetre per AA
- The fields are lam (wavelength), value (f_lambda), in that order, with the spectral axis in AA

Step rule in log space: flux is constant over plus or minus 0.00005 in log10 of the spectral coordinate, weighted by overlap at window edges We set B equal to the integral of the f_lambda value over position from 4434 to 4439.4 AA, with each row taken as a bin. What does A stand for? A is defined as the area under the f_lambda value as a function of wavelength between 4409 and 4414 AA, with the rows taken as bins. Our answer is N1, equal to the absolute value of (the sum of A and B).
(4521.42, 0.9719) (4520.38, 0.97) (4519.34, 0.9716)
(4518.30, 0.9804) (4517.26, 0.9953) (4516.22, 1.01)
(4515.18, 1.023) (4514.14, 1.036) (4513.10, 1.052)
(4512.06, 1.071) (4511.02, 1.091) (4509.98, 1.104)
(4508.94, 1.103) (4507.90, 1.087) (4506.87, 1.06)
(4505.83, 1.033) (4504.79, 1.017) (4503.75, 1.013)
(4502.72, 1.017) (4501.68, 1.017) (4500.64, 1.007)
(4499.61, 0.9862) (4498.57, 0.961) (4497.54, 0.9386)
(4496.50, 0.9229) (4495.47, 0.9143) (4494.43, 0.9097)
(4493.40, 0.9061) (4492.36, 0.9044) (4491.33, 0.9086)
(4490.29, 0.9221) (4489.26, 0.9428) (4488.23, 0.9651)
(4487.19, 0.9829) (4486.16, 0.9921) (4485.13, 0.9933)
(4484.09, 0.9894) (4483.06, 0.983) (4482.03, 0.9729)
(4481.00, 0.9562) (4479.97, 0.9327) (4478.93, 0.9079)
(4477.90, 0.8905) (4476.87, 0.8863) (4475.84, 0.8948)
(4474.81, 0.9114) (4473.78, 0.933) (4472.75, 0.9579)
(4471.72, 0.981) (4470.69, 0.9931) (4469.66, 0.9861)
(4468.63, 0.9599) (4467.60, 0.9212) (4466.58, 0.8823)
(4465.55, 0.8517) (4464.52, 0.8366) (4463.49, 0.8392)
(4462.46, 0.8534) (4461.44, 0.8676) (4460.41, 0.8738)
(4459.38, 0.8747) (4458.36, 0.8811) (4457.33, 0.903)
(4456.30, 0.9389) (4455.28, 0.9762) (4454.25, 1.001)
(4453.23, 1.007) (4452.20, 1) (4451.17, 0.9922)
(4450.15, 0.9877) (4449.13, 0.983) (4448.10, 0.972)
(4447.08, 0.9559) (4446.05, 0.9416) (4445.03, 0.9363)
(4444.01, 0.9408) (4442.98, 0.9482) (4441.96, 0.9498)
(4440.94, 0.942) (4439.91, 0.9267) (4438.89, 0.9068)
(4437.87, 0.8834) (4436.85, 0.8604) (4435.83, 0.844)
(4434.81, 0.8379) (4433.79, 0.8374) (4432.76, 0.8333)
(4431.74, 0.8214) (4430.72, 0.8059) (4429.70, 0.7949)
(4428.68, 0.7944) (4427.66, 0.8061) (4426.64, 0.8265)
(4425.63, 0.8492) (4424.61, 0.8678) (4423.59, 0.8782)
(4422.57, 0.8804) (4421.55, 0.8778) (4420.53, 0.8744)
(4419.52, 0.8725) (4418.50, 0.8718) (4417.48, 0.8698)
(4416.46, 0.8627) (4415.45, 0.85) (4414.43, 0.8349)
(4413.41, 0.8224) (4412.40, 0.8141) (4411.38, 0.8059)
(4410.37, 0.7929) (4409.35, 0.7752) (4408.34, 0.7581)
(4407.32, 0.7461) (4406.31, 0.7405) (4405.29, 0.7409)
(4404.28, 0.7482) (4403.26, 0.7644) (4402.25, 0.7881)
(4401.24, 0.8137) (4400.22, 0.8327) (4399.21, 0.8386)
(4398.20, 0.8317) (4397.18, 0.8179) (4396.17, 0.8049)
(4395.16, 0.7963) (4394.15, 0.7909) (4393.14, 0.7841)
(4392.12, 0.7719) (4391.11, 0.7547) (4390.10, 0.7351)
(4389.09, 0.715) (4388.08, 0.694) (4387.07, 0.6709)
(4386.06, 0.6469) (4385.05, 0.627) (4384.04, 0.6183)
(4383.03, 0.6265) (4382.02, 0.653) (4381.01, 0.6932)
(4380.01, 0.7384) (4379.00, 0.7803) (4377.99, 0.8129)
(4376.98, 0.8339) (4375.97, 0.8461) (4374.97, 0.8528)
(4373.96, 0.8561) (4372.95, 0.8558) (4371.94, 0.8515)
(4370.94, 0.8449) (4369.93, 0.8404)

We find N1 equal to 9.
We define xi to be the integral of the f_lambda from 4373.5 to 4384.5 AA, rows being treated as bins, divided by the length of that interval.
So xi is 0.76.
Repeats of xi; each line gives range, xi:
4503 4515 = 1.06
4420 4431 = 0.84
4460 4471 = 0.90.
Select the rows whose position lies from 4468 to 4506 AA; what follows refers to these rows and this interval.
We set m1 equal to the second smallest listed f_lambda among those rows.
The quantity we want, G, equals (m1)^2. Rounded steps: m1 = 0.8905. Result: 0.79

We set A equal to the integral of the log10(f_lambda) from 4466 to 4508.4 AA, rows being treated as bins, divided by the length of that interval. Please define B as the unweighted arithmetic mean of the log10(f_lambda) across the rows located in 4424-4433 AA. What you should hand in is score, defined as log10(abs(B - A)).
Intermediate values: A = -0.019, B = -0.09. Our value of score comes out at -1.18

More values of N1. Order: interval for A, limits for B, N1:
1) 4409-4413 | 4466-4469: 6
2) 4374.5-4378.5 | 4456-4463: 10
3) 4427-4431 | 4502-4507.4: 9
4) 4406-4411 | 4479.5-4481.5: 6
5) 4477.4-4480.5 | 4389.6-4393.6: 6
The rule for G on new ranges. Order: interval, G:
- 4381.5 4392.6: 0.39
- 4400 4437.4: 0.55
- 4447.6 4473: 0.70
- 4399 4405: 0.58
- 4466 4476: 0.80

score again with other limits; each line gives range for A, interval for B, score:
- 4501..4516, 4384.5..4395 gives -0.78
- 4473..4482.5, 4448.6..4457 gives -1.53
